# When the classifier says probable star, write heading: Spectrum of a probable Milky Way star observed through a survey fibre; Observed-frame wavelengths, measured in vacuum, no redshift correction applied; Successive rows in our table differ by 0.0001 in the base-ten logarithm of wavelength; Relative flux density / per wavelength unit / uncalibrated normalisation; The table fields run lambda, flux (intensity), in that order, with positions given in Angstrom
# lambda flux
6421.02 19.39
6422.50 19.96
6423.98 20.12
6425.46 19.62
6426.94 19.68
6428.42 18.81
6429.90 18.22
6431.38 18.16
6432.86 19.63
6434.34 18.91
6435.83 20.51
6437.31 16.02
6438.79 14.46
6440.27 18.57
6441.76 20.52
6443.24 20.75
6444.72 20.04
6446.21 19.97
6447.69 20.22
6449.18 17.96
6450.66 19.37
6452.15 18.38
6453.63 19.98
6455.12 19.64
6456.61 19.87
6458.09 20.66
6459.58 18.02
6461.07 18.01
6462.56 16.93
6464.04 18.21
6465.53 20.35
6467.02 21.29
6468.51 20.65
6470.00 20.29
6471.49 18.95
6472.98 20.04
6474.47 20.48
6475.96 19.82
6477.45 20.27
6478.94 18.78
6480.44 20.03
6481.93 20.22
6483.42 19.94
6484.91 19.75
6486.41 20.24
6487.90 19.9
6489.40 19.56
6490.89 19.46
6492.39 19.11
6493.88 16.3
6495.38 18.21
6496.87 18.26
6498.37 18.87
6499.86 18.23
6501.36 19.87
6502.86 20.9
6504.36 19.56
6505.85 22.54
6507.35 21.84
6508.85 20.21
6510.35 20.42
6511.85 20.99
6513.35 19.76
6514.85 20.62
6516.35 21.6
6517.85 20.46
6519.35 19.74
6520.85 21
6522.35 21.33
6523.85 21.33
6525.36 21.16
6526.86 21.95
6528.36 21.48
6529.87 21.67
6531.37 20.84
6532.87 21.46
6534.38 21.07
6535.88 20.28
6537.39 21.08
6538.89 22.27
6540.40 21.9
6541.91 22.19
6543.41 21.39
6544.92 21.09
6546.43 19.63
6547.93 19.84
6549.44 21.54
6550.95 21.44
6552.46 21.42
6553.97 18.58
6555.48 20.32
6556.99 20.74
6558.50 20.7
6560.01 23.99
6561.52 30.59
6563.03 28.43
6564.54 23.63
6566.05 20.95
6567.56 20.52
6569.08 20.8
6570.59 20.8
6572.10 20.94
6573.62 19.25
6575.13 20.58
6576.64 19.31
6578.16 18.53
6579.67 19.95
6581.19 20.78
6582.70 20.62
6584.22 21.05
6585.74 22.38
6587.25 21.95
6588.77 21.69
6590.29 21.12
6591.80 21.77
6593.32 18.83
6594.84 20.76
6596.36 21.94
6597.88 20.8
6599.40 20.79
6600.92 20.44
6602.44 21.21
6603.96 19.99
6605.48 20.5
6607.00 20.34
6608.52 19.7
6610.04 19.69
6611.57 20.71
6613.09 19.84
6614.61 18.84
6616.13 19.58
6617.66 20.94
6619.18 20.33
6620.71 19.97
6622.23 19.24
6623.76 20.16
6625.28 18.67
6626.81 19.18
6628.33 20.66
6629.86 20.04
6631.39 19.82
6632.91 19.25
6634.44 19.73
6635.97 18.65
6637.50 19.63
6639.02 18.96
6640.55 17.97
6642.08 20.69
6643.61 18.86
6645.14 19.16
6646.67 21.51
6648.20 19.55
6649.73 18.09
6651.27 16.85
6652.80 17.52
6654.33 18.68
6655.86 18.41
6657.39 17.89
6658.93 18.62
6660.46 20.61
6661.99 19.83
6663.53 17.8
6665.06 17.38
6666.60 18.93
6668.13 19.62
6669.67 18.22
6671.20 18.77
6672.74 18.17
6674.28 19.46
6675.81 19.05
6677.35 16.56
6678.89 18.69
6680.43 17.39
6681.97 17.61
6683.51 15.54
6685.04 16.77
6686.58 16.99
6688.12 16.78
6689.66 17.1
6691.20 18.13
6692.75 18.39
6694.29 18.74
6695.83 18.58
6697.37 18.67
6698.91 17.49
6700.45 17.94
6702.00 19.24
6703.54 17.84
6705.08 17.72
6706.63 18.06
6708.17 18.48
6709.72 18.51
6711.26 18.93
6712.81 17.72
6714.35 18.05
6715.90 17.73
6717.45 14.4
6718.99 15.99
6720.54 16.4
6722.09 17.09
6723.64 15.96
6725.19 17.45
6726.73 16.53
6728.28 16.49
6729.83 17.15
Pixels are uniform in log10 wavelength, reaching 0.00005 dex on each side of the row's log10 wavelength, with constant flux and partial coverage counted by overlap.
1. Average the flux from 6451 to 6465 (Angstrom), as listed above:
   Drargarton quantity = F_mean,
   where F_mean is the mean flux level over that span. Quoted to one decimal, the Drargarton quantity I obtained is 18.9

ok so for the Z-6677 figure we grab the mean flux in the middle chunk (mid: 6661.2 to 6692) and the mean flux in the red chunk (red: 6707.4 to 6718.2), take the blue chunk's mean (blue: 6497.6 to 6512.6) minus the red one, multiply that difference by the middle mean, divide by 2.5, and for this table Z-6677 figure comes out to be 19.0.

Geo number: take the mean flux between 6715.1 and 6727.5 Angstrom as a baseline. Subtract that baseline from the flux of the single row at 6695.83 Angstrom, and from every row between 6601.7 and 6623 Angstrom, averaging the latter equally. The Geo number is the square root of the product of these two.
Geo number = 2.78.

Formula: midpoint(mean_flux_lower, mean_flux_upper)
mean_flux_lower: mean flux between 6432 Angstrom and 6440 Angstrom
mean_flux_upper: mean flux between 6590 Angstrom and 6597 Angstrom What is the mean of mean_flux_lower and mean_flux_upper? 19.4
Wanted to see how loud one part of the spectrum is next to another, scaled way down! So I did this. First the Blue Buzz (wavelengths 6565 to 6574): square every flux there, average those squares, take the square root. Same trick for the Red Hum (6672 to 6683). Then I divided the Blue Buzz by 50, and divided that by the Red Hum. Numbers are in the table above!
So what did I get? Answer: 0.0226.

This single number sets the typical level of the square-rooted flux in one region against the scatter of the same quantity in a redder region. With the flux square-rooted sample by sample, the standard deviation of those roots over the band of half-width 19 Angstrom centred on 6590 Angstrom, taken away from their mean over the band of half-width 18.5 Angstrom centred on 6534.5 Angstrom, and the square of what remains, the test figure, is 20.2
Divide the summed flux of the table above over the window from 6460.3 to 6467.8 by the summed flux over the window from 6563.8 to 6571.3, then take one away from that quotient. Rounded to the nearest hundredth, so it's -0.11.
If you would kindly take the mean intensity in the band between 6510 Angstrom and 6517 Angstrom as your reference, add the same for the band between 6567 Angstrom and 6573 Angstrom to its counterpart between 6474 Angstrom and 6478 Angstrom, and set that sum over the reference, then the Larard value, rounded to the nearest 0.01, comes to 1.98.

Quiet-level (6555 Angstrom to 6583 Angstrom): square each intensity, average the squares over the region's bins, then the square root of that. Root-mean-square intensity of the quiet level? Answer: 21.9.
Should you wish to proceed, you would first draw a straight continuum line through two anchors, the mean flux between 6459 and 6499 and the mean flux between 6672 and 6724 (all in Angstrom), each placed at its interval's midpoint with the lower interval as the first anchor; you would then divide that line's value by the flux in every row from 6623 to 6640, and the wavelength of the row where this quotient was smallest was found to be 6628.33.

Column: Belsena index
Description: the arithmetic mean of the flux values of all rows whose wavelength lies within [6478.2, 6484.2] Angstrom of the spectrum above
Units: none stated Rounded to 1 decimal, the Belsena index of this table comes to 19.7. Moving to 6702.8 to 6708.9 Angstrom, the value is 18.0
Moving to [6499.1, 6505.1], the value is 19.6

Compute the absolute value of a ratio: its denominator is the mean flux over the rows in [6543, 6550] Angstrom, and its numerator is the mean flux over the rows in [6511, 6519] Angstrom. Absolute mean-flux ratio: 1.00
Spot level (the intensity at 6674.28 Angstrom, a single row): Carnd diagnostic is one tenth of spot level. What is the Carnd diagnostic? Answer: 1.95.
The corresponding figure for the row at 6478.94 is 1.88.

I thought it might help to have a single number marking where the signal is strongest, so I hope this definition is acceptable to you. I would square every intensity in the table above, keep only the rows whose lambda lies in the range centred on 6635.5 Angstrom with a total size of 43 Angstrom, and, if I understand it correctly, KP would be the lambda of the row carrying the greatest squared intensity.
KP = 6646.67 Angstrom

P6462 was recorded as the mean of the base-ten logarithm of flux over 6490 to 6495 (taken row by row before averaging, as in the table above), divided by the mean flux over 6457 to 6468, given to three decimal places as 0.066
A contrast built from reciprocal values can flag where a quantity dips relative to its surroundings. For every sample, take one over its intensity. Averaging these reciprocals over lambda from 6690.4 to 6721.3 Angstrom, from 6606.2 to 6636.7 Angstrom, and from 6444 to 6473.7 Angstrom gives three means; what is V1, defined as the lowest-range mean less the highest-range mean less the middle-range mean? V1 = -0.055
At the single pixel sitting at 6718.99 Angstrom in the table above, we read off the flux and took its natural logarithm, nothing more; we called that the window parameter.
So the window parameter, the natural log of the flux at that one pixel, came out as 2.77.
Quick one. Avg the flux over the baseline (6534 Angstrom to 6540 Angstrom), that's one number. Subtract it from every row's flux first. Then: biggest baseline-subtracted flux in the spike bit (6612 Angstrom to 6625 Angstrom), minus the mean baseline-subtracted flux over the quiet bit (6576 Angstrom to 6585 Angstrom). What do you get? 0.9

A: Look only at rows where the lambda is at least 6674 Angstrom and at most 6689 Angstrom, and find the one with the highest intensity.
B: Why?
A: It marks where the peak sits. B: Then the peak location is 6674.28 Angstrom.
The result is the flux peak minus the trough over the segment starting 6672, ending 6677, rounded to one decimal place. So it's 1.3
